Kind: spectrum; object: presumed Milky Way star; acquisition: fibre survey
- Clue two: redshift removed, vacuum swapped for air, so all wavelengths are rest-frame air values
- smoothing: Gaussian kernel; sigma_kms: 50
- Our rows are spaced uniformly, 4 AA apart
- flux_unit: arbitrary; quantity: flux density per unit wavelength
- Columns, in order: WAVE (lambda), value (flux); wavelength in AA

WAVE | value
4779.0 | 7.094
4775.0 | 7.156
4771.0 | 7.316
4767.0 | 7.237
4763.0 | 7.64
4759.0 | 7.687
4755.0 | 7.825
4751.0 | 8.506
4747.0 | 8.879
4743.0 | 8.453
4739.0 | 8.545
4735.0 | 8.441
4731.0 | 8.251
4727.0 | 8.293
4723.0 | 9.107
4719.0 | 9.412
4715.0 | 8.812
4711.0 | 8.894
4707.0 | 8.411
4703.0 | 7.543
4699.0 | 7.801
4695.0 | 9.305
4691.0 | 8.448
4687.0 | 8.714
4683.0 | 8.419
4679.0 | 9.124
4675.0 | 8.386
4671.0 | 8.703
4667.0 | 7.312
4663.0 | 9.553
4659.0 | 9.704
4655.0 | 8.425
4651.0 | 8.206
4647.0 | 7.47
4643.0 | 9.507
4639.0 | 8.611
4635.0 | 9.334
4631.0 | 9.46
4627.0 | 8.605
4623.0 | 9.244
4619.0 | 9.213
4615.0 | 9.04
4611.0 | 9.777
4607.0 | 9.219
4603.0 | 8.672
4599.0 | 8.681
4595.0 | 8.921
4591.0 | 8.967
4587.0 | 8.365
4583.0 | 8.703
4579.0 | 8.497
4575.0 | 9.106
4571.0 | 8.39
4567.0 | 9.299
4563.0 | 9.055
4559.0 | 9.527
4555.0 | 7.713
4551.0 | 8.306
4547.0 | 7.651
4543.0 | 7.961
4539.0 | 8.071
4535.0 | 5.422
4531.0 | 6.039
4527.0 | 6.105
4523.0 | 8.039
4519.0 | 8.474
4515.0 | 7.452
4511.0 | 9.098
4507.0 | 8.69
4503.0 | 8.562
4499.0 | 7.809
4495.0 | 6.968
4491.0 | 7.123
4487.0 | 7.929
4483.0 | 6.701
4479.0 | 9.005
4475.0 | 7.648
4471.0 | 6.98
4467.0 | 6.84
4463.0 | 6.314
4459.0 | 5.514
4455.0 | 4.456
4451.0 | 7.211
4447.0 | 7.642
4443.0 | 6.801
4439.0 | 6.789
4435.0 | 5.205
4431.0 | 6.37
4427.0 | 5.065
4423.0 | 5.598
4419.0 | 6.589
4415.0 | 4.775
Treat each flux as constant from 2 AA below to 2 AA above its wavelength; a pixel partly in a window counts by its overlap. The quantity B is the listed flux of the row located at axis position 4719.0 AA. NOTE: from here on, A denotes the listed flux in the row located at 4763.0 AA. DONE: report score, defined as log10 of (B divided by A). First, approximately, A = 7.64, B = 9.412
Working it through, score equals 0.091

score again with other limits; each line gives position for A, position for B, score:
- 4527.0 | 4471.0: 0.058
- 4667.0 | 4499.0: 0.029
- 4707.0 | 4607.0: 0.040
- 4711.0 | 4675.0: -0.026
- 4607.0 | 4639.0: -0.030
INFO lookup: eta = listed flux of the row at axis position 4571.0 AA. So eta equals 8.39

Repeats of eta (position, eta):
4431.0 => 6.37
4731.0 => 8.251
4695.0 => 9.305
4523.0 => 8.039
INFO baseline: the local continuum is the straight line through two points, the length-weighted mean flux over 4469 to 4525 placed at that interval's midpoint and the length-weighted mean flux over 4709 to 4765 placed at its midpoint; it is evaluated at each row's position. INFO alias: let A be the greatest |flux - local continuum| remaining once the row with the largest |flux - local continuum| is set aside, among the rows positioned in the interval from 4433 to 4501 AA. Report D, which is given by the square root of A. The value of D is 1.6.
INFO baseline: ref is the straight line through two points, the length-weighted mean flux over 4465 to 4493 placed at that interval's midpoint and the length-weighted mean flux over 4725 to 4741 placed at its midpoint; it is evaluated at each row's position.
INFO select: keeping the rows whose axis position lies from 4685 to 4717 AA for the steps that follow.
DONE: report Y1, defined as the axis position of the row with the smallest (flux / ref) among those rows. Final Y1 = 4703.0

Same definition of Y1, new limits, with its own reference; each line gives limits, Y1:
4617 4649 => 4647.0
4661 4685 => 4667.0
